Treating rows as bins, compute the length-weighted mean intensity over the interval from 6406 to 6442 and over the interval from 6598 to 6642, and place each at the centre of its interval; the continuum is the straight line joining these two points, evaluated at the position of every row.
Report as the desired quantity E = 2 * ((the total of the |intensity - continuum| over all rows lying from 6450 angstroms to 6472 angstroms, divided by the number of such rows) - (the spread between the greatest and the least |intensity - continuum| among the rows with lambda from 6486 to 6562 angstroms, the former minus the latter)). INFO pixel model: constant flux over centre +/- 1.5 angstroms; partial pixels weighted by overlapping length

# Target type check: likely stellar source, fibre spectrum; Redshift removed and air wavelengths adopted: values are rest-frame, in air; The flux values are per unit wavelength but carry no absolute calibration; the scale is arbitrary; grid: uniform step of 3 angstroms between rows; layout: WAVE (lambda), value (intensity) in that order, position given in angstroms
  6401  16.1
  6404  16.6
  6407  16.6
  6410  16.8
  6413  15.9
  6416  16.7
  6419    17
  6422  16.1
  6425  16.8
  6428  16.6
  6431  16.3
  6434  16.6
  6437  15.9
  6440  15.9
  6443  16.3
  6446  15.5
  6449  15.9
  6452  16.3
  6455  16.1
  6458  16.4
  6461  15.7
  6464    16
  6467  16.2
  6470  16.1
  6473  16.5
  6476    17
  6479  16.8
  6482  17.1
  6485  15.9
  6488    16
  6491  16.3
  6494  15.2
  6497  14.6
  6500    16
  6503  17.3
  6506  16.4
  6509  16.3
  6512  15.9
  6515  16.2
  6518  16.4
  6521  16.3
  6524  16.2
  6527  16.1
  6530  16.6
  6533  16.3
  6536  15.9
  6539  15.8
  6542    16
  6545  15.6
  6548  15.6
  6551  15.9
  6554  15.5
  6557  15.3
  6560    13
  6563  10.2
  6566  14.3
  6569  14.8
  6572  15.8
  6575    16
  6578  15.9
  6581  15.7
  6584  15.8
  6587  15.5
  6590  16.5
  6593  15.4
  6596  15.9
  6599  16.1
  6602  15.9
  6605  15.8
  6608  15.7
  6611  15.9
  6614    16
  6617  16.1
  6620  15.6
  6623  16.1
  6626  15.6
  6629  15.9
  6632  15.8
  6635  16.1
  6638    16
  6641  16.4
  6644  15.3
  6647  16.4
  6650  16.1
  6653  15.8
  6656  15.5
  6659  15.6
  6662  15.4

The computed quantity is -5.7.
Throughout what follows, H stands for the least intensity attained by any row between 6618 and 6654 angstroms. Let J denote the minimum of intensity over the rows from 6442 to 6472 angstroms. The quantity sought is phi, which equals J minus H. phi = 0.2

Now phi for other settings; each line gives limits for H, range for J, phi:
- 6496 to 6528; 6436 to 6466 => 0.9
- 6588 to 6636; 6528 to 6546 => 0.2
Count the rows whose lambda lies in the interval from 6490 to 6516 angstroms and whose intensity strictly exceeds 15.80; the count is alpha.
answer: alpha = 7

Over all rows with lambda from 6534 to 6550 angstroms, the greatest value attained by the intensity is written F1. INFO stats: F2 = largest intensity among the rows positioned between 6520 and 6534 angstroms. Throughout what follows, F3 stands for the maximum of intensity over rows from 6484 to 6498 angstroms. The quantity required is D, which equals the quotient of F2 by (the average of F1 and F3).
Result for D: 1.03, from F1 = 16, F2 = 16.6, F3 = 16.3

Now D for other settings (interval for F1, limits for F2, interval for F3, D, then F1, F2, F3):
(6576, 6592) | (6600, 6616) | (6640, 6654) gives 0.97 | 16.5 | 16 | 16.4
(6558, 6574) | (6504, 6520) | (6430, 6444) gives 1.01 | 15.8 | 16.4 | 16.6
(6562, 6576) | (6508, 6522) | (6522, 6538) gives 1.01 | 16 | 16.4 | 16.6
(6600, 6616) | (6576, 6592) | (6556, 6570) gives 1.05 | 16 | 16.5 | 15.3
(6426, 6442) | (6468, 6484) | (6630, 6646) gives 1.04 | 16.6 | 17.1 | 16.4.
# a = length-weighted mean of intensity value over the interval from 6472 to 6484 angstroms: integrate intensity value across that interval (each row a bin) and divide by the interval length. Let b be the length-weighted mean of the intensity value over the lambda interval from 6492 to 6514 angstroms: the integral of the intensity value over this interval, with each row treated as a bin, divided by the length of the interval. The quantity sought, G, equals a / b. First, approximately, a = 16.8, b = 16.0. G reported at 1.05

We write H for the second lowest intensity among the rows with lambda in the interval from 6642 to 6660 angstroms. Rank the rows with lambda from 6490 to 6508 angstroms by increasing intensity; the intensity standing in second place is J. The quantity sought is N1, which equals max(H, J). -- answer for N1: 15.5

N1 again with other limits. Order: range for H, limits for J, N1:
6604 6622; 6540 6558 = 15.7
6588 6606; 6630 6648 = 15.8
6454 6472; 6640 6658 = 16.0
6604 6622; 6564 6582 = 15.7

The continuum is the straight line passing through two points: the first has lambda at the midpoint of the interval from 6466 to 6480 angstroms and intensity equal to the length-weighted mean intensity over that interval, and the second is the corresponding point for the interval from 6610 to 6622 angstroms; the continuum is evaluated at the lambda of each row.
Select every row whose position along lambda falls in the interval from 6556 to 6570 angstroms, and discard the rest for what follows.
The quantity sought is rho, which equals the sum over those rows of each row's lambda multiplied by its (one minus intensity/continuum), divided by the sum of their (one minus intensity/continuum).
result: 6562.9 angstroms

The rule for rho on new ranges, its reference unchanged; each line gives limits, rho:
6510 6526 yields 6514.1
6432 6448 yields 6441.6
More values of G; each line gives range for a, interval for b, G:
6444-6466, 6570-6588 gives 1.01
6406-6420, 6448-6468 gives 1.03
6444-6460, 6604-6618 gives 1.01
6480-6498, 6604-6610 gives 1.01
